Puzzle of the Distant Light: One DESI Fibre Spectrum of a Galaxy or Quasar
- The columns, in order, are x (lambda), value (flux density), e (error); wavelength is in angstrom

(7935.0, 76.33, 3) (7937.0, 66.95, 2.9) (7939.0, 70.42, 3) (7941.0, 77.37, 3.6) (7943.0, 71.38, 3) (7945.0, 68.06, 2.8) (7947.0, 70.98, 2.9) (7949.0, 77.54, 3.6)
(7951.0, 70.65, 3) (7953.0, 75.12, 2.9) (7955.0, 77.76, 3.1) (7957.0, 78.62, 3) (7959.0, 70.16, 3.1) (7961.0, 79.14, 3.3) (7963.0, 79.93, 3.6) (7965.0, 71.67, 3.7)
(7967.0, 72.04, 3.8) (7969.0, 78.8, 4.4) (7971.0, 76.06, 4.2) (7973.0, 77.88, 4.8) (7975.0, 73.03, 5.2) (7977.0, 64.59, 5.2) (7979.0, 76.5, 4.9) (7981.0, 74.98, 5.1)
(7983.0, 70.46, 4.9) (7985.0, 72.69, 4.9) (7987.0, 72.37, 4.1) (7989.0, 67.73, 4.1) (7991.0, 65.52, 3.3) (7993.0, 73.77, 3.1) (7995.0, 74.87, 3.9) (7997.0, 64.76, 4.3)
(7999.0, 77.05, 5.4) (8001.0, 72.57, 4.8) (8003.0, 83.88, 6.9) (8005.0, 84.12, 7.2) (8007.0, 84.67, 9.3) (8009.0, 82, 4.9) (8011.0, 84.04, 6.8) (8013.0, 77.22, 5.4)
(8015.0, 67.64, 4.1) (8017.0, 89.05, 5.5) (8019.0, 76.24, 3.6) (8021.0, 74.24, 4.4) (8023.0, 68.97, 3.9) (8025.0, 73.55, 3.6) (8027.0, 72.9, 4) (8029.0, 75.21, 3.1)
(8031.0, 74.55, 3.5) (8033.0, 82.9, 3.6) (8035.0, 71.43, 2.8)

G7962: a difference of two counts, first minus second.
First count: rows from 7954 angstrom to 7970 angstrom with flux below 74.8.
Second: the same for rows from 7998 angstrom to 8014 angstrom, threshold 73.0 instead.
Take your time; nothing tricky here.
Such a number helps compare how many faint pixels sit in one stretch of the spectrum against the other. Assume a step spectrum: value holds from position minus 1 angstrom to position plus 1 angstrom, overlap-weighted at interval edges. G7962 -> 2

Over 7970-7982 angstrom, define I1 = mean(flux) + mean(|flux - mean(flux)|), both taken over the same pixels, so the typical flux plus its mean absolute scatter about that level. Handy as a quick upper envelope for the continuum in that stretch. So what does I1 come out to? 77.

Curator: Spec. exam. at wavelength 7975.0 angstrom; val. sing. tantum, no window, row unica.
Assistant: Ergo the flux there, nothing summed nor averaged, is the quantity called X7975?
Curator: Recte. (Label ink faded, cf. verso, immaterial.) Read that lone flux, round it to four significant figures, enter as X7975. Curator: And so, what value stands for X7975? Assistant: 73.03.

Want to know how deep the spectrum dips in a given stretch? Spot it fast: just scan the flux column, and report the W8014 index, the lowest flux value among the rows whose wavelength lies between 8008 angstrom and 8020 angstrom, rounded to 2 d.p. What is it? 67.64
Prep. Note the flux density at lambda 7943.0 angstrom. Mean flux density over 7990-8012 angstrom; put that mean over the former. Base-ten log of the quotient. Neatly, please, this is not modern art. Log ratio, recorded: 0.033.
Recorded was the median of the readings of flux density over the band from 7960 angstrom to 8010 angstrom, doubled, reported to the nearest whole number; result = 150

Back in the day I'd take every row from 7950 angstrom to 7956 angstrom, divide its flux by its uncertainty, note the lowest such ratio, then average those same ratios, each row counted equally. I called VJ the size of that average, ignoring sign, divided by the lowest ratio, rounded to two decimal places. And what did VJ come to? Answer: 1.06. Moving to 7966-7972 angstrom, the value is 1.02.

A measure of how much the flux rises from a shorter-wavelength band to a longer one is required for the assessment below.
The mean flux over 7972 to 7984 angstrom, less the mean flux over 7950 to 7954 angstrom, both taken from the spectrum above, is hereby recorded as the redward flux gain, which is 0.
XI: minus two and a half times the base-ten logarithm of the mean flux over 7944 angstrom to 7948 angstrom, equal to -4.61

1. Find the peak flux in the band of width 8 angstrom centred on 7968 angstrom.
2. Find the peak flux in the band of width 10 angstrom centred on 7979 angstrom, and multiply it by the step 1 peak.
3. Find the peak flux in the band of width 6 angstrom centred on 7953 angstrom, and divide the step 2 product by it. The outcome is 77.5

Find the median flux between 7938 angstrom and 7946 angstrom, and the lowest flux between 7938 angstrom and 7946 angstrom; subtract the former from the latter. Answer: -2.8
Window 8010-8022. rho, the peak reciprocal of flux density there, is 0.0148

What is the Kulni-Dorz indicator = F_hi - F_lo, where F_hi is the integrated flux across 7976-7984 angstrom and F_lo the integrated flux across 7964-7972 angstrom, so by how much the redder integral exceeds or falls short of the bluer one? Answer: -24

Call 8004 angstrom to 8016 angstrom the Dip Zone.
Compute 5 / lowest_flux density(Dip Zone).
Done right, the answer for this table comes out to 0.0739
